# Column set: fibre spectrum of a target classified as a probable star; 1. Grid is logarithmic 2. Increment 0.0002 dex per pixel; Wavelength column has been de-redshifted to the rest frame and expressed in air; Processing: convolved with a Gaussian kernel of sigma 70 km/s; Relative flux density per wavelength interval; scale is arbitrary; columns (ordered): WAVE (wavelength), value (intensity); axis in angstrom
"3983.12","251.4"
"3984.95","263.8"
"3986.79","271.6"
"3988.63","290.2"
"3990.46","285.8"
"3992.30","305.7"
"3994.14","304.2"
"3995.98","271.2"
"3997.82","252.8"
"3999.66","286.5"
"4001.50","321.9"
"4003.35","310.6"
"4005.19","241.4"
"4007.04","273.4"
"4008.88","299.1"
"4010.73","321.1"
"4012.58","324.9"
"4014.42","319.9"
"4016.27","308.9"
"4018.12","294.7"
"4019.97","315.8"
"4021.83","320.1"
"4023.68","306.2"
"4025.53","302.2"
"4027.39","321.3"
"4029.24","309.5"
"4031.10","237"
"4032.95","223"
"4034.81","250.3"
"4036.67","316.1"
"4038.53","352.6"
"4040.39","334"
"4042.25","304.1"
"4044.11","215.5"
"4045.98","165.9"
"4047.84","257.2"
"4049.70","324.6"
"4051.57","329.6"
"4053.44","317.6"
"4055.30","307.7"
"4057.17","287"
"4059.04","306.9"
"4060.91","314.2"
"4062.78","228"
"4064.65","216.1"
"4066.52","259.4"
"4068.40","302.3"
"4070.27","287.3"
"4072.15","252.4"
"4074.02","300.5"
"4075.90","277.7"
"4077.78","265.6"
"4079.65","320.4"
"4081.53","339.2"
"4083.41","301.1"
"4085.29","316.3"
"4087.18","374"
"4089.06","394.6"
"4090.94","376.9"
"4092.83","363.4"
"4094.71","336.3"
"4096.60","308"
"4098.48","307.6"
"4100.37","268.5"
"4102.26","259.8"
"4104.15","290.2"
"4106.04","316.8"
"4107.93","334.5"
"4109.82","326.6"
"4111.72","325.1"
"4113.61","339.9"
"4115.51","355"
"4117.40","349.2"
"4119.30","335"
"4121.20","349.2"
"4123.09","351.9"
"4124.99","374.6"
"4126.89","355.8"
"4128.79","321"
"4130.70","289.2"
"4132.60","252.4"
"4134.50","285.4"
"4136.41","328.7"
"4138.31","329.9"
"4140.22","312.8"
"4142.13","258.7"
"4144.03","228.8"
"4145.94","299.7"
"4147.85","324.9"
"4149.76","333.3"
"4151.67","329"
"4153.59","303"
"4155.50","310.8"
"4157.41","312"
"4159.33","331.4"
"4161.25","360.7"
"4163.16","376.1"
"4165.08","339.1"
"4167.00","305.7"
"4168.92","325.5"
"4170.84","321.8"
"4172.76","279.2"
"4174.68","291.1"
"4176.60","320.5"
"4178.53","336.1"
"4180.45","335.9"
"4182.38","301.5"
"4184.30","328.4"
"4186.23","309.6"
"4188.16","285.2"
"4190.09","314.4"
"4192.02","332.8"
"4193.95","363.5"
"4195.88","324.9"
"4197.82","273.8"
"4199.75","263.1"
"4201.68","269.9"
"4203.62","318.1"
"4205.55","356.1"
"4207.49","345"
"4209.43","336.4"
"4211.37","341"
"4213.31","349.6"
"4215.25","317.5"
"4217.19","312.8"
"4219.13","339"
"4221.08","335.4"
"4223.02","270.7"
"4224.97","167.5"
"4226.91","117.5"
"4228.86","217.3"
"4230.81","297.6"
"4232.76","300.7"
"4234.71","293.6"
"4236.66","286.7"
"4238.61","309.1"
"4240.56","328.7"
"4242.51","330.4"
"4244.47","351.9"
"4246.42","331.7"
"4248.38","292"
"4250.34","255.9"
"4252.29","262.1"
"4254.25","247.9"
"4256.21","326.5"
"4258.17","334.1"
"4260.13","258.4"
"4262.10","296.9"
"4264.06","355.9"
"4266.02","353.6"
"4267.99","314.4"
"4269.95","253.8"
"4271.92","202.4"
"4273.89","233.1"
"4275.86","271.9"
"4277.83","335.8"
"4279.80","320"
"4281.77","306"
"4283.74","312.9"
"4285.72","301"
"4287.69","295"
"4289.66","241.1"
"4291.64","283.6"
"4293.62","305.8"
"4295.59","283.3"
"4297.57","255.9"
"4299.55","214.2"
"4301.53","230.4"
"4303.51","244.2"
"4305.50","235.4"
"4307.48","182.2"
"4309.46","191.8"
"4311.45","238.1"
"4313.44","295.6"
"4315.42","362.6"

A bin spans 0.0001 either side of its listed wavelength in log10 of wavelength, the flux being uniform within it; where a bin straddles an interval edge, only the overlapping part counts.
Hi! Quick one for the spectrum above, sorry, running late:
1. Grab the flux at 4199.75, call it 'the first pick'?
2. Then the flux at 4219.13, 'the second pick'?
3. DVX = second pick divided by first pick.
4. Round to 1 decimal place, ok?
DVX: 1.3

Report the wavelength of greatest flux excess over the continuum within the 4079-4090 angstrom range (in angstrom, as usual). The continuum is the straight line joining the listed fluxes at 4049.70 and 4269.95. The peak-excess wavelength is 4089.06 angstrom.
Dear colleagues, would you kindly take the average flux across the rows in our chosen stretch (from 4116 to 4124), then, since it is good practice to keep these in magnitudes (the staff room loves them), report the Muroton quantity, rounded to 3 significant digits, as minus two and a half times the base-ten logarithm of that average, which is -6.35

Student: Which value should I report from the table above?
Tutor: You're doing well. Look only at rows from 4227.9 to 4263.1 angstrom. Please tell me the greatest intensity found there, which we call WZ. 351.9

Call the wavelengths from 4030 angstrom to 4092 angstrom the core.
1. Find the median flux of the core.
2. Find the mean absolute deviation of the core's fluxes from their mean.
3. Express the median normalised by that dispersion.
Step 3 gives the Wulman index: 7.4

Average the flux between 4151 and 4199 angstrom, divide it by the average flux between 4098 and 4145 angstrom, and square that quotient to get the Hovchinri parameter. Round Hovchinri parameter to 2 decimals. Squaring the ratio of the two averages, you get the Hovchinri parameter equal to 1.04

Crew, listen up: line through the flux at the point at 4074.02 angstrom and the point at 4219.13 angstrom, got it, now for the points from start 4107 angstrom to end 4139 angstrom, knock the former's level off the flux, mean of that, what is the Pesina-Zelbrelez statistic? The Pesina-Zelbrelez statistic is 16.1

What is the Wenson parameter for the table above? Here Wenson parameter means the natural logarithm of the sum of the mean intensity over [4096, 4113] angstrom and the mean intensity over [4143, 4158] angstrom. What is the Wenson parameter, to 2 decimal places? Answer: 6.41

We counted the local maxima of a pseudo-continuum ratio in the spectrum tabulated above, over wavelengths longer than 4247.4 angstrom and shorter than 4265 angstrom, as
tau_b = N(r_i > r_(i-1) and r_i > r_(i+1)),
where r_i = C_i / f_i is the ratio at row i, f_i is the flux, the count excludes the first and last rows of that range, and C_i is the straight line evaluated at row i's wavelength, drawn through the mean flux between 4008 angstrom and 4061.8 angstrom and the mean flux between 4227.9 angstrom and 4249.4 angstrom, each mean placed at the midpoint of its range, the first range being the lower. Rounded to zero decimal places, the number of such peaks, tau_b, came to 3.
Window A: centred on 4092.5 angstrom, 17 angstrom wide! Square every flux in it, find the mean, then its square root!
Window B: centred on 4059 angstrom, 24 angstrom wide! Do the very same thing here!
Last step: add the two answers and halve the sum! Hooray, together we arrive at 315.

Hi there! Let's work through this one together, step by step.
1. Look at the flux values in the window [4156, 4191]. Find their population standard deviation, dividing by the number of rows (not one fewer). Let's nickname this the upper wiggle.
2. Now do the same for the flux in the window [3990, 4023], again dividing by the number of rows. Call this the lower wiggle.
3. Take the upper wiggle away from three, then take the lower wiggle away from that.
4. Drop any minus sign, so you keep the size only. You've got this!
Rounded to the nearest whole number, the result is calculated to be 45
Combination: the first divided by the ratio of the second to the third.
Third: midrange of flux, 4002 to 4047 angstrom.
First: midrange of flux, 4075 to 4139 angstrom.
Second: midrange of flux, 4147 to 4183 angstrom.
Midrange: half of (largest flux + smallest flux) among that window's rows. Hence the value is 256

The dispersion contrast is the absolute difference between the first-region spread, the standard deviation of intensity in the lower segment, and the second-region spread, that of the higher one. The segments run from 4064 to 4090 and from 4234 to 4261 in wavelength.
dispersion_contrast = 13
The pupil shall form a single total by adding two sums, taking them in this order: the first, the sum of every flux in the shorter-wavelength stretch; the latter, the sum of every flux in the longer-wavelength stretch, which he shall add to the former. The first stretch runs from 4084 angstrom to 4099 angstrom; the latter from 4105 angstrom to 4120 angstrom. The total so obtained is 5459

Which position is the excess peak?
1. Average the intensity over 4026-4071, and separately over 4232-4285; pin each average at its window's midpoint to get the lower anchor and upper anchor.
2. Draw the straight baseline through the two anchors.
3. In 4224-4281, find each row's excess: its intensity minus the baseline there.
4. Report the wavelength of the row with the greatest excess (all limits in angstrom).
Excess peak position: 4264.06 angstrom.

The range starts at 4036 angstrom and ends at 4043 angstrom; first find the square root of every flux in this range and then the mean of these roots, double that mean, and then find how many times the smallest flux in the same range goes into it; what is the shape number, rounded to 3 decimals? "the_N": 0.119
